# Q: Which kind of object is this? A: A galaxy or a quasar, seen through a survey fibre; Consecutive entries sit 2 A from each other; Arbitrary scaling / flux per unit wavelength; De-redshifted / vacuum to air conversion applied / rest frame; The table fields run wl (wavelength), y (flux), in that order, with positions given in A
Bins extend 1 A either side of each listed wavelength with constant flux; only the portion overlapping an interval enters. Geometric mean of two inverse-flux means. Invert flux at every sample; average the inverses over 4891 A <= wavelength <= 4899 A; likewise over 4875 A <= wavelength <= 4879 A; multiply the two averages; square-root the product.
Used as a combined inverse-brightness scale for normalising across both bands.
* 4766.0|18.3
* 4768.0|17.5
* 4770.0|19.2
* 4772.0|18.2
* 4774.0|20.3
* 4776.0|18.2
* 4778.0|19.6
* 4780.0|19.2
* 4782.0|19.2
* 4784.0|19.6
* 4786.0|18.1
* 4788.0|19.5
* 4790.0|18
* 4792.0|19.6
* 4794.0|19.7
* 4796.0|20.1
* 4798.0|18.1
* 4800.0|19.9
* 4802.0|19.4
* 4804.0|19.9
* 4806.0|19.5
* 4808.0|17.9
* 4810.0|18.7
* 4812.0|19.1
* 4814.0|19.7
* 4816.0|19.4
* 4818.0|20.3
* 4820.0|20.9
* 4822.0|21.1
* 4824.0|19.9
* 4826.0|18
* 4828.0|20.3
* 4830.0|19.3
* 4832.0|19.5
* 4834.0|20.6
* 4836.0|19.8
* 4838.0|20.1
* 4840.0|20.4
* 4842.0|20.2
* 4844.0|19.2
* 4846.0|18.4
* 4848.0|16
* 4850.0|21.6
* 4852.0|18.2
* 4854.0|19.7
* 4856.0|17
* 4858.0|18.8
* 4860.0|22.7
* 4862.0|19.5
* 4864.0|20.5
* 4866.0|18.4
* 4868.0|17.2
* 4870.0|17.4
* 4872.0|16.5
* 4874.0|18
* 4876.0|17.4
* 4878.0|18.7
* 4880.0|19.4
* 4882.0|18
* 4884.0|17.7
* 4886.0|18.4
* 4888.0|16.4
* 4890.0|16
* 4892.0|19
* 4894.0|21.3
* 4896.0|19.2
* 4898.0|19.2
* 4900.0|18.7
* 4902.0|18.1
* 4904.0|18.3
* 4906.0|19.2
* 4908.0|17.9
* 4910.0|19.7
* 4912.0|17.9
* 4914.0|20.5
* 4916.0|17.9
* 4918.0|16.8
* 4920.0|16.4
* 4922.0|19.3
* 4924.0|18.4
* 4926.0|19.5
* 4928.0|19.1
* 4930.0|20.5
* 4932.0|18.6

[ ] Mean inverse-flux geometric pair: 0.0532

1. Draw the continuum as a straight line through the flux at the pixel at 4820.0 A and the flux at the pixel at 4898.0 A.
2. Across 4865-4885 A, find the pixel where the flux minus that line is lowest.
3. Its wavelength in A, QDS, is 4872.0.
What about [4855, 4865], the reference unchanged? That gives 4856.0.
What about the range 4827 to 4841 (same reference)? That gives 4830.0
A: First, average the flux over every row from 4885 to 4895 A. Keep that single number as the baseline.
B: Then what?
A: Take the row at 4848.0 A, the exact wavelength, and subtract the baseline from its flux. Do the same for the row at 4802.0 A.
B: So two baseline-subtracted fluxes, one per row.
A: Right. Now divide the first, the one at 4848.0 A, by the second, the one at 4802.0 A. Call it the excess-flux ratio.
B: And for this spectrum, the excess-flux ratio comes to -1.9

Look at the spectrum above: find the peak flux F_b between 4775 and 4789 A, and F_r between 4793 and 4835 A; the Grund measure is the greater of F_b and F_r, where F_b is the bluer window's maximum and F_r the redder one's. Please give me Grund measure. 21.1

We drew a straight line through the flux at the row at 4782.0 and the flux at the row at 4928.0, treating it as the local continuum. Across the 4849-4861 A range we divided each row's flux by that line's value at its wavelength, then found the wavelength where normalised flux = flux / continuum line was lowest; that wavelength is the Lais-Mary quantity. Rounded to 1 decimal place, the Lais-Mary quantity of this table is 4856.0 A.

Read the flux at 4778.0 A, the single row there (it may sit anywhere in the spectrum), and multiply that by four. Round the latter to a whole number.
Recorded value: 78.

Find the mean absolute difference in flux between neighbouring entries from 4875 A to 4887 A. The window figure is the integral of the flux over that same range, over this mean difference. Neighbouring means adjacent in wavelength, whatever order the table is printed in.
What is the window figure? 249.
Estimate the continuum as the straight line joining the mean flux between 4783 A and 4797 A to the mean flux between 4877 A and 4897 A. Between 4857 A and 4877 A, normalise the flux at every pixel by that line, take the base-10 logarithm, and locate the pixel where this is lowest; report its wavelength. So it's 4872.0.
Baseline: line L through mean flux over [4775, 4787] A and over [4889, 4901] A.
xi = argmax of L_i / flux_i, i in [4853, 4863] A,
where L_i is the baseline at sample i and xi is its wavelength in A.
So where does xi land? 4856.0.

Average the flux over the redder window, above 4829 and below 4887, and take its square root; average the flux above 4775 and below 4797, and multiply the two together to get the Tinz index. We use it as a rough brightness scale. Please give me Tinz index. 83.4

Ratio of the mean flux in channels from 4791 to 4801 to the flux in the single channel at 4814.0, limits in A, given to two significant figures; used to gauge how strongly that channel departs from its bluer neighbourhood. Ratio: 0.99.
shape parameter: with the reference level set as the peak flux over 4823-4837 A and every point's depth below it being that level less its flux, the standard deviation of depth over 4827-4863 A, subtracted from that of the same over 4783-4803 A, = -0.7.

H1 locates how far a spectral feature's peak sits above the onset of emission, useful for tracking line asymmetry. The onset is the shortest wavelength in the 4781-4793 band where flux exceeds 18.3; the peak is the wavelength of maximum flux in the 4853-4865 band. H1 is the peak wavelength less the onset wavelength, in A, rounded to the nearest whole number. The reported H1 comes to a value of 78 A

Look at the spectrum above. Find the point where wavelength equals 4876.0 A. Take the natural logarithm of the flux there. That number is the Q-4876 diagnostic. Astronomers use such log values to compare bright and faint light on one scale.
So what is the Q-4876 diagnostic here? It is 2.86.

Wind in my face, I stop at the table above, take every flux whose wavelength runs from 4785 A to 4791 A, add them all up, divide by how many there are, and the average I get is 18.53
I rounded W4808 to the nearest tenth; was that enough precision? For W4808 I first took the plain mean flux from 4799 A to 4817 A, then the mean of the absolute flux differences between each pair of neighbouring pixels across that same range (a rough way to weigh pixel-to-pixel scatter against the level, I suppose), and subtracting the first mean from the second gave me -18.6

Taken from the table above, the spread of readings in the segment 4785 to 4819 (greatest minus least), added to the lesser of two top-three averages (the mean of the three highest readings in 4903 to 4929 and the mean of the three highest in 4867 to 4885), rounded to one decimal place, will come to 21.1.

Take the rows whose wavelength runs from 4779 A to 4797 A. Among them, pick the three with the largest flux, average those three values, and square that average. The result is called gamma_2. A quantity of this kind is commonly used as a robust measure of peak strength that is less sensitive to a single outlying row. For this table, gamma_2 392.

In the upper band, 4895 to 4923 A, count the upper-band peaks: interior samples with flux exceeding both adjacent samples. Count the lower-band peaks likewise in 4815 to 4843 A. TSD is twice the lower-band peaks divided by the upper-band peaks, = 2.67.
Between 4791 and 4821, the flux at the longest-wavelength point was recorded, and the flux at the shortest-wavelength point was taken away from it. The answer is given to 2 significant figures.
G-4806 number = 1.3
